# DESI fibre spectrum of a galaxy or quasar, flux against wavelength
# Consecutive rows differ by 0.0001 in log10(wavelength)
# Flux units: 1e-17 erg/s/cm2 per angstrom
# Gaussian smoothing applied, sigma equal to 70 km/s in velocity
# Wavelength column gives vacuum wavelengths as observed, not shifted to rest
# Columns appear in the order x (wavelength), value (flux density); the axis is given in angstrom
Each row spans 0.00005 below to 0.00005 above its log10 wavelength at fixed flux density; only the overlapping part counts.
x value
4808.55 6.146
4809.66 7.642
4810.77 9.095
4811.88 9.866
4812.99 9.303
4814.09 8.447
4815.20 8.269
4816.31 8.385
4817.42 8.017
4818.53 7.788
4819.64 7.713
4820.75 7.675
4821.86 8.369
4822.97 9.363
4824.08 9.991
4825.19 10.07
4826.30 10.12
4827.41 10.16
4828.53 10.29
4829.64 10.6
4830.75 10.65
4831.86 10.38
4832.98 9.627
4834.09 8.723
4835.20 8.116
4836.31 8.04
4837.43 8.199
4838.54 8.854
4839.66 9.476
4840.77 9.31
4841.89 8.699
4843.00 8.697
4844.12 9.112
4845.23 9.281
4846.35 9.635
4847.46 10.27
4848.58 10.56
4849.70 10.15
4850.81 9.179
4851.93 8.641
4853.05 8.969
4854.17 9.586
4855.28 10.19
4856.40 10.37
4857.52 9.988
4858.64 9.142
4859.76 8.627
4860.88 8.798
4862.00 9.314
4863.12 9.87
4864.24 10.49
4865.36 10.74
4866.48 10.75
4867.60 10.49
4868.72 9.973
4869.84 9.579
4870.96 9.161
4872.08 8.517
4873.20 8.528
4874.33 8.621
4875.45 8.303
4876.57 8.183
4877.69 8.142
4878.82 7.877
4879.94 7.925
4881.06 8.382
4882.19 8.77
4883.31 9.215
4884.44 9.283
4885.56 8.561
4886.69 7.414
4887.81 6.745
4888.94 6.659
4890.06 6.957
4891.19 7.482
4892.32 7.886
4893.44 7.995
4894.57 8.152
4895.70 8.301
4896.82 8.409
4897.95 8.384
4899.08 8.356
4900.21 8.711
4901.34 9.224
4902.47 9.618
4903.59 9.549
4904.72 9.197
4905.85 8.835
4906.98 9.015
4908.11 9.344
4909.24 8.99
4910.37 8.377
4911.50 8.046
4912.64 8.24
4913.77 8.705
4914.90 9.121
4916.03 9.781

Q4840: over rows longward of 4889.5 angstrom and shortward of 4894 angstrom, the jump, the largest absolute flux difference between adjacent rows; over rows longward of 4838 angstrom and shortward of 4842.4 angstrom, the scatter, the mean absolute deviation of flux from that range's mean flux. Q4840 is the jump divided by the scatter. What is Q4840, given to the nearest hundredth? 1.70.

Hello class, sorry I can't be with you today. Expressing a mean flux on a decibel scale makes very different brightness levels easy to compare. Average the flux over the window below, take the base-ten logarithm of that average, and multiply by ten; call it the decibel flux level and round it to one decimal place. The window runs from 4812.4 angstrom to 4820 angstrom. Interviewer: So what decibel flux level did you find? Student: 9.2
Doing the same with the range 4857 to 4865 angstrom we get 9.8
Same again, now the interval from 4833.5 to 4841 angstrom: 9.4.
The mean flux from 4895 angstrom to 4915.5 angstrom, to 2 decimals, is 8.80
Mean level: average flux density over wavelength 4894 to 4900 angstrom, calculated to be 8.3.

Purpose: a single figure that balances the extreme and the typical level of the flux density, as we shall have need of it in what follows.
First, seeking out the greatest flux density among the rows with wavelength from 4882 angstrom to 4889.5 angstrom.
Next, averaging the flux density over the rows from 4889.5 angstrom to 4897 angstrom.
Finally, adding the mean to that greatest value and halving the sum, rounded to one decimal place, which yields 8.6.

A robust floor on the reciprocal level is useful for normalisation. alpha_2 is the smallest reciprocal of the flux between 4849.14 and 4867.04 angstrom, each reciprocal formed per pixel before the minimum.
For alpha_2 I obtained 0.093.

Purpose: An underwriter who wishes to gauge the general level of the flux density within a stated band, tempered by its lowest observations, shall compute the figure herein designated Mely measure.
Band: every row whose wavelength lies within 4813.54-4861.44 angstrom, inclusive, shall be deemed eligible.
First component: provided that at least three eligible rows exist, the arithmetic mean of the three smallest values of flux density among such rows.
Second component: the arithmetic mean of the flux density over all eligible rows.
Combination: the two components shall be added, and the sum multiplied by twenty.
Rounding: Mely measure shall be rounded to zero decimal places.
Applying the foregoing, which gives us 339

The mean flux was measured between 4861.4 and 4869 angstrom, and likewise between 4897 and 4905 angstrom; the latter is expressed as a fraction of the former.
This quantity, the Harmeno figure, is 0.88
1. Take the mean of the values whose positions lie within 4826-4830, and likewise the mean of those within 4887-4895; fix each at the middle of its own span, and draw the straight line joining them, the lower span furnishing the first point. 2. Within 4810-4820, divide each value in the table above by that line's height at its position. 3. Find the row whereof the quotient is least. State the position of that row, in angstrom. 4819.64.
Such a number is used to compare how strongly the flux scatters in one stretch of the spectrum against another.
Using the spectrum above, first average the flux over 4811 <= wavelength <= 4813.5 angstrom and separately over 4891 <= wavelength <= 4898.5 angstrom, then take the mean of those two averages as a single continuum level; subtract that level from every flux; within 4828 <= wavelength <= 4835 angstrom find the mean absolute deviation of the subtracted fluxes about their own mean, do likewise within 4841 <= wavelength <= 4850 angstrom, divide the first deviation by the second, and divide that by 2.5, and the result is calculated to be 0.4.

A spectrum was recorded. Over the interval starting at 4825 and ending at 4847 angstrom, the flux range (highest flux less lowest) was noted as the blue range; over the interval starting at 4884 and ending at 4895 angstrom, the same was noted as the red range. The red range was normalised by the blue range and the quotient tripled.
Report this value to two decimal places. 3.02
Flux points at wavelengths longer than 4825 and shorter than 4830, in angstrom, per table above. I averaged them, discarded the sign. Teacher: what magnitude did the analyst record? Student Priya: 10.2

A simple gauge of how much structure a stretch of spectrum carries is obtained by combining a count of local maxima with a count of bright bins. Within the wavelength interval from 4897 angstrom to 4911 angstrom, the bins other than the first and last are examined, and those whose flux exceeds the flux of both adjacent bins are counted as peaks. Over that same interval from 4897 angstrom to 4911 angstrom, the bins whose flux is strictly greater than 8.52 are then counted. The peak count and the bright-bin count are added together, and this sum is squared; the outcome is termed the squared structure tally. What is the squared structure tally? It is 121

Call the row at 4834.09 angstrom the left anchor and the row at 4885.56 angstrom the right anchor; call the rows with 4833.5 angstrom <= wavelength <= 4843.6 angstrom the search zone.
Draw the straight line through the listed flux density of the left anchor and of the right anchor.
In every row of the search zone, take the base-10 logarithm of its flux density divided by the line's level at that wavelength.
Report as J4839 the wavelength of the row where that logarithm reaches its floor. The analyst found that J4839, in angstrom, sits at 4836.31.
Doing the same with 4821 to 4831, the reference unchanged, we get 4821.86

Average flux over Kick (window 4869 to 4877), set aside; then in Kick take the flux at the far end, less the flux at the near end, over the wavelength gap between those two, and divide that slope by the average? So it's -0.024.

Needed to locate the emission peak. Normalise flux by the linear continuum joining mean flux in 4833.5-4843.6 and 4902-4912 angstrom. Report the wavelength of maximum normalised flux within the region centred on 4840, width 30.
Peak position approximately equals 4830.75 angstrom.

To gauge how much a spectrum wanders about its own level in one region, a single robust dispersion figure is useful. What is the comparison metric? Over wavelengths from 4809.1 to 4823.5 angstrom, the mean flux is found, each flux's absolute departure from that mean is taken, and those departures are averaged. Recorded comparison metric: 0.58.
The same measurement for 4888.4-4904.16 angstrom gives 0.64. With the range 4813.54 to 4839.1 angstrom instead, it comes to 0.95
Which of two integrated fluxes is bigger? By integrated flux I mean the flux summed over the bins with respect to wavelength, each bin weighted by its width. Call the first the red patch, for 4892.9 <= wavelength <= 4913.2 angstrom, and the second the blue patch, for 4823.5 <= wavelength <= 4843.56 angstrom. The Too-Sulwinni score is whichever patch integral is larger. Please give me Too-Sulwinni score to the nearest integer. 189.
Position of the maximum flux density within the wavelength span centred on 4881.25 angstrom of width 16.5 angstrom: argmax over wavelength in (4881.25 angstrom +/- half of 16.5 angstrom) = 4884.44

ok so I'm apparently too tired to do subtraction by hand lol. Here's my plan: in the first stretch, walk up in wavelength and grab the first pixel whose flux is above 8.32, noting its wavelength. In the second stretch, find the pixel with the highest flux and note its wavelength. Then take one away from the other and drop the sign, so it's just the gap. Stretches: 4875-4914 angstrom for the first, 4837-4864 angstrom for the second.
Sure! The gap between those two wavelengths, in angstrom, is 32.5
